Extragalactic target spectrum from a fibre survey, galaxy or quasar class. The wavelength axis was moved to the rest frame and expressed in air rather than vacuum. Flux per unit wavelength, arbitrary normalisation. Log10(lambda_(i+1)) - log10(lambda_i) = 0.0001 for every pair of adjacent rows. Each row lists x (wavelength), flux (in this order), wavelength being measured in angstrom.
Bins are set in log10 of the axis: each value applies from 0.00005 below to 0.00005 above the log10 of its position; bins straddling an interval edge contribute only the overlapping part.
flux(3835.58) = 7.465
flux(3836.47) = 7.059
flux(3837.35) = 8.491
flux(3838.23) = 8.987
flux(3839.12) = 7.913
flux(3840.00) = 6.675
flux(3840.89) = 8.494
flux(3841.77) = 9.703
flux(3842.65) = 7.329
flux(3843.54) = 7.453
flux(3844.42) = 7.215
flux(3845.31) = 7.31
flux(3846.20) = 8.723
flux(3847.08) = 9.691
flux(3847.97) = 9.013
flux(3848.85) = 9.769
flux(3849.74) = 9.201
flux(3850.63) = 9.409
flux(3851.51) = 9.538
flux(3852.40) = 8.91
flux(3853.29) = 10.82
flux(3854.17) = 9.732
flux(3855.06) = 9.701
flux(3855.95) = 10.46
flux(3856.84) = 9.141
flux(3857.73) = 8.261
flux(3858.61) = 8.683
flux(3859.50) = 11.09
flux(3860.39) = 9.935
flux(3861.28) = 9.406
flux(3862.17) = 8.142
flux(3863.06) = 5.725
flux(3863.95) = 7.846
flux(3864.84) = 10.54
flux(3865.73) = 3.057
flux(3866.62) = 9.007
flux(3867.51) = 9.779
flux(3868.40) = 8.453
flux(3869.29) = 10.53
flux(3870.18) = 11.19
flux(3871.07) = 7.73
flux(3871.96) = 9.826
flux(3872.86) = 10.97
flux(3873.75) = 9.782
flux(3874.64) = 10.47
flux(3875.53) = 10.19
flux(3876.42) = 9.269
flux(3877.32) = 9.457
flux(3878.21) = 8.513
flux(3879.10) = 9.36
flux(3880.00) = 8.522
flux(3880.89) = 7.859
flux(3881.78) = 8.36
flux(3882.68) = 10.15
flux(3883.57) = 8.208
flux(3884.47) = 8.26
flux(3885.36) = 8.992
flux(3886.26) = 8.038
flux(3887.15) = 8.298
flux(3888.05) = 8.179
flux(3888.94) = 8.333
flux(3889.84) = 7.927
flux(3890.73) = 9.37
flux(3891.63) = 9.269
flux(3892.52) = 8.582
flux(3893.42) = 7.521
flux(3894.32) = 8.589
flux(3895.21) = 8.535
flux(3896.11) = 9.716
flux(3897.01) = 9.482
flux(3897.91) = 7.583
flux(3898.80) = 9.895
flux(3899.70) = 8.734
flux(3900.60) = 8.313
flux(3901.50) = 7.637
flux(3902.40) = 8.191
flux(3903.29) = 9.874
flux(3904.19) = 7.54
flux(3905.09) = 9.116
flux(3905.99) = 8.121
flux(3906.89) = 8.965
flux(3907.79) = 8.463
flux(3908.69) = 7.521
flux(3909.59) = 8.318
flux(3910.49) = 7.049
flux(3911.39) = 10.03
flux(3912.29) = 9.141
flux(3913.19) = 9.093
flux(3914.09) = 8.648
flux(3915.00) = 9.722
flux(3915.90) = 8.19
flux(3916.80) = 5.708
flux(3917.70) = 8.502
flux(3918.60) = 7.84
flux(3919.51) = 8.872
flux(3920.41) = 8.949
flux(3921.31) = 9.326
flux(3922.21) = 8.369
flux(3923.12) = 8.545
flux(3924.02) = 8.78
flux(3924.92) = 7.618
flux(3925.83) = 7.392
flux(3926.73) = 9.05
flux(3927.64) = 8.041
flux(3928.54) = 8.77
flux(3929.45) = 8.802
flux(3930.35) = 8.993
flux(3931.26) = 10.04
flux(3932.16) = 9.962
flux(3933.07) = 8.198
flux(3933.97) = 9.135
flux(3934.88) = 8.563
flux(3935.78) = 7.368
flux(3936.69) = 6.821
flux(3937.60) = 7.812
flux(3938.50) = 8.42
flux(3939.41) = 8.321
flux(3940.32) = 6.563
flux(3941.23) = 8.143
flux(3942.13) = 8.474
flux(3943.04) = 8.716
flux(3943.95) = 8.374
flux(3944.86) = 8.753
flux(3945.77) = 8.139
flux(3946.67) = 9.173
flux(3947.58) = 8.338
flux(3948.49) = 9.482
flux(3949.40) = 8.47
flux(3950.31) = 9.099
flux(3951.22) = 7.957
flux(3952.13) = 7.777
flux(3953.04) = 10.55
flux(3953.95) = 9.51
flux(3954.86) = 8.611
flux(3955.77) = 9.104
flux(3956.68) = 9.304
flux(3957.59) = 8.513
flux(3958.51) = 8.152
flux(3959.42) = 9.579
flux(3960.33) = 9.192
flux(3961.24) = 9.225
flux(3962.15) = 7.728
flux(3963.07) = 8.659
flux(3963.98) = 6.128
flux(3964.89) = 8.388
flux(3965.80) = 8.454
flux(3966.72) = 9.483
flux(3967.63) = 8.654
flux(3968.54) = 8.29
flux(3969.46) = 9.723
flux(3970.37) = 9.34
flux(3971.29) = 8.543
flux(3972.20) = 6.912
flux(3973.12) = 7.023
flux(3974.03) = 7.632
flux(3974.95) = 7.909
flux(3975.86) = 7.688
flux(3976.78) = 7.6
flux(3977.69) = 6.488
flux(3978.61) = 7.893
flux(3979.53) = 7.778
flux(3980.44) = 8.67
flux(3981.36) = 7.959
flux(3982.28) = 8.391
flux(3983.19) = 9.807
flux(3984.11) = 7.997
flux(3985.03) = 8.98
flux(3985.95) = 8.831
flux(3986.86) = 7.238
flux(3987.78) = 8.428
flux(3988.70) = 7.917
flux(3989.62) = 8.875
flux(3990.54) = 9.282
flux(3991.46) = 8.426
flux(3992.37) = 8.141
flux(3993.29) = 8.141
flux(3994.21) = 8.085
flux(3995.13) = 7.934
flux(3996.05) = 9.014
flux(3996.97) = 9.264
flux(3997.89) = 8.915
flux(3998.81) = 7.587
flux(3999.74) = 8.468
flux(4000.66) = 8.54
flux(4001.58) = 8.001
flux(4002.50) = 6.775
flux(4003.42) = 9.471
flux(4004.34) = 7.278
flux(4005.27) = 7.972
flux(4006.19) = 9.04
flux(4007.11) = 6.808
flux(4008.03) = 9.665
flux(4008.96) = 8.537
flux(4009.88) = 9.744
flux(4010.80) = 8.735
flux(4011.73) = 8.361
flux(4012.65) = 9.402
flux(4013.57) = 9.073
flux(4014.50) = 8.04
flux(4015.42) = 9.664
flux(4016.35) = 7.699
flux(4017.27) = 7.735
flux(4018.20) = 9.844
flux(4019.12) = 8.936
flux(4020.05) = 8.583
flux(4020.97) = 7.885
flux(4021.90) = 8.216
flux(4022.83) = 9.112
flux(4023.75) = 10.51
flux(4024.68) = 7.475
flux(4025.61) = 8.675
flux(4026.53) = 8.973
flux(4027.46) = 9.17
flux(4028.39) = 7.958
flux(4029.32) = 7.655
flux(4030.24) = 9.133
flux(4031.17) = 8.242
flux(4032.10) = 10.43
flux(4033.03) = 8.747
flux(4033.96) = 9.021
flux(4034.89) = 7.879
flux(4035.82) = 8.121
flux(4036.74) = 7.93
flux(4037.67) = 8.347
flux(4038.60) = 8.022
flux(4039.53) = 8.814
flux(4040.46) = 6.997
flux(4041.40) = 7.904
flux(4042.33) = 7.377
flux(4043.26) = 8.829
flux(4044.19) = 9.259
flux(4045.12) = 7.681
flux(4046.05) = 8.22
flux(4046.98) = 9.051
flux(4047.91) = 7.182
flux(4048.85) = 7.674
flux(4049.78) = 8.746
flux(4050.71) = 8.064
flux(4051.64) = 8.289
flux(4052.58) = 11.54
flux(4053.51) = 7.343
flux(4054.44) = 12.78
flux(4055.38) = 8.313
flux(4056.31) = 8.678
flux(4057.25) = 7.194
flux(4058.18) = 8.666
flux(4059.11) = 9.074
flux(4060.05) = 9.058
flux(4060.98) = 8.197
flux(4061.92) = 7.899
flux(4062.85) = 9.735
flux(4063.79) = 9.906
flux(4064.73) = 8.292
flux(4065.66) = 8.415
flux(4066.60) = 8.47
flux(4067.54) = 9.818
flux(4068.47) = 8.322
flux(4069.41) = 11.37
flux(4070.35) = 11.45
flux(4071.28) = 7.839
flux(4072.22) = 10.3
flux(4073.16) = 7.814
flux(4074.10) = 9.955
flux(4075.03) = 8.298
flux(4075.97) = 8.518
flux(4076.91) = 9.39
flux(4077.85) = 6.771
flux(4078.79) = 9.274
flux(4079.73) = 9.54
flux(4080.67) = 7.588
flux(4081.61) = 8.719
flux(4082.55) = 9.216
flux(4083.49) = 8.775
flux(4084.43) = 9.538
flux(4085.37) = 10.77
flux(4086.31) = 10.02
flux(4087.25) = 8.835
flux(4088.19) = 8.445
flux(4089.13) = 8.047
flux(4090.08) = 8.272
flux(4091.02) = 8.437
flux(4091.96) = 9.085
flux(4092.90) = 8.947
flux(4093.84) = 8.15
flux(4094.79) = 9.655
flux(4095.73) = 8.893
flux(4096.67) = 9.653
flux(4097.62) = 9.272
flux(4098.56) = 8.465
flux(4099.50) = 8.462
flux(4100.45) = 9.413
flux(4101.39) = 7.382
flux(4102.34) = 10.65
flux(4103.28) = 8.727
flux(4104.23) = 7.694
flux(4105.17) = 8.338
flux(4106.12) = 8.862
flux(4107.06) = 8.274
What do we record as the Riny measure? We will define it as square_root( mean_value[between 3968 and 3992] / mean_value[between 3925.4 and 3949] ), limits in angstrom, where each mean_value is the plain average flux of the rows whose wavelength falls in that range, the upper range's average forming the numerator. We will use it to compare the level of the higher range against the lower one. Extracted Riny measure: 0.99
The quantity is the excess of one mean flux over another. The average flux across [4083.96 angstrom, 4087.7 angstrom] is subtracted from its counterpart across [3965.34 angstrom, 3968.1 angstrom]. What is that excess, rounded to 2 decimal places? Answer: -0.93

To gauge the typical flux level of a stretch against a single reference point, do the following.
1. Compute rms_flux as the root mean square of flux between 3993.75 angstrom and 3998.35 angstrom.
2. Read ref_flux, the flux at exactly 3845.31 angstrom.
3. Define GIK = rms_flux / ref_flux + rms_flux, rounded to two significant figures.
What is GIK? 9.8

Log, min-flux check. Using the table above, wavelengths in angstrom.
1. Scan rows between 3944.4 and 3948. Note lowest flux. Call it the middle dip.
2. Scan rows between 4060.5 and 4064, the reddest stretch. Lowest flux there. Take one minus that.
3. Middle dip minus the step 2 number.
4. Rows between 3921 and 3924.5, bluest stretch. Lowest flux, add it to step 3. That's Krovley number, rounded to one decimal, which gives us 23.4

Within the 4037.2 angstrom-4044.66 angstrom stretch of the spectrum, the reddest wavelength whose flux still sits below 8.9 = 4043.26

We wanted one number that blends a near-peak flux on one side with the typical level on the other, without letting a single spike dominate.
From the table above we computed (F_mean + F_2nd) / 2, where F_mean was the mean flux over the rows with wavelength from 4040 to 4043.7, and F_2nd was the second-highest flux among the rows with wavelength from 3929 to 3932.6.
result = 8.9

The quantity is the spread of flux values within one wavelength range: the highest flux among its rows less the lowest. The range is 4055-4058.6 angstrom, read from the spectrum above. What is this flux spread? 1.48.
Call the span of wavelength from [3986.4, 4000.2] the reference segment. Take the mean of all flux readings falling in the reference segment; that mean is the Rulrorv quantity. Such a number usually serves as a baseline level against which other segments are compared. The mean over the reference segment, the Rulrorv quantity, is 8.38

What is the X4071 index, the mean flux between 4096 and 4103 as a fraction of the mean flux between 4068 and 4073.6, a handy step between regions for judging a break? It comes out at 0.95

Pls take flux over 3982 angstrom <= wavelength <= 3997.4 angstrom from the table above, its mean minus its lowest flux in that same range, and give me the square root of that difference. 1.1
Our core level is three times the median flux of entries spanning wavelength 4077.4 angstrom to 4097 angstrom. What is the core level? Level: 26.7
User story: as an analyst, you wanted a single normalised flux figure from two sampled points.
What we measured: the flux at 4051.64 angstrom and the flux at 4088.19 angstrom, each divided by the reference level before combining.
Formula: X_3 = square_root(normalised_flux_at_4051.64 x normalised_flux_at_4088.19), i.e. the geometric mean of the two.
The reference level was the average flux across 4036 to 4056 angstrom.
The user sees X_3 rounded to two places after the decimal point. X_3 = 0.99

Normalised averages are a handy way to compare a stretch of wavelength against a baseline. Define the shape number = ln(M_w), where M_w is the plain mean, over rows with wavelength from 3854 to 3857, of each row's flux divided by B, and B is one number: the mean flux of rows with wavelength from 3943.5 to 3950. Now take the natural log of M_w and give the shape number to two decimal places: 0.12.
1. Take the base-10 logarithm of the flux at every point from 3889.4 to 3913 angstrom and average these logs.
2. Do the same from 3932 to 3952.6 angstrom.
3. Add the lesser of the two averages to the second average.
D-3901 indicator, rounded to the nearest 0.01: 1.84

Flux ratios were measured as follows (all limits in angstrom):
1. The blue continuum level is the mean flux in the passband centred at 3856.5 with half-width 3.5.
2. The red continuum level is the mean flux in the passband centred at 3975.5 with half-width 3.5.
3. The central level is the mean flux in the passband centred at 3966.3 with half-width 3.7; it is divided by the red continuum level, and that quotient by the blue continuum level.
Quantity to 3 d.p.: 0.118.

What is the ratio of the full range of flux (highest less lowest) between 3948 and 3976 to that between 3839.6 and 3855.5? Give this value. 1.1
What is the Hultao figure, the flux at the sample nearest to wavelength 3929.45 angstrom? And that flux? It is 8.802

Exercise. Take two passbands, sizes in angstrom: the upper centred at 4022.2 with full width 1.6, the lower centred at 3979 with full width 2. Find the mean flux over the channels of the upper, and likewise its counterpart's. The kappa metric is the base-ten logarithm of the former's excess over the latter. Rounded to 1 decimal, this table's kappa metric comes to -0.1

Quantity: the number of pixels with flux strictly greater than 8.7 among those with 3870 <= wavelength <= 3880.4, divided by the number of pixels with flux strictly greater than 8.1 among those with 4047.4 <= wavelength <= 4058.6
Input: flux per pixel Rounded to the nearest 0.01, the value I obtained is 1.29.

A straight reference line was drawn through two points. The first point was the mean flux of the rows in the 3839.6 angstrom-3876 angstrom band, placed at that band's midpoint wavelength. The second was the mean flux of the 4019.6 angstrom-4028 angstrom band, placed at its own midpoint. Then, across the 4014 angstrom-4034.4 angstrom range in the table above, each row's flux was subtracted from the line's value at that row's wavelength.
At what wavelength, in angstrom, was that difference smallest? 4023.75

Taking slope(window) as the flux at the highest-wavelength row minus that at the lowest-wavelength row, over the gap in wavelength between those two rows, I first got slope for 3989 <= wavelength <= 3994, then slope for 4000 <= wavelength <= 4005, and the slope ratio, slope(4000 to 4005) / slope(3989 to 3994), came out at 1.7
